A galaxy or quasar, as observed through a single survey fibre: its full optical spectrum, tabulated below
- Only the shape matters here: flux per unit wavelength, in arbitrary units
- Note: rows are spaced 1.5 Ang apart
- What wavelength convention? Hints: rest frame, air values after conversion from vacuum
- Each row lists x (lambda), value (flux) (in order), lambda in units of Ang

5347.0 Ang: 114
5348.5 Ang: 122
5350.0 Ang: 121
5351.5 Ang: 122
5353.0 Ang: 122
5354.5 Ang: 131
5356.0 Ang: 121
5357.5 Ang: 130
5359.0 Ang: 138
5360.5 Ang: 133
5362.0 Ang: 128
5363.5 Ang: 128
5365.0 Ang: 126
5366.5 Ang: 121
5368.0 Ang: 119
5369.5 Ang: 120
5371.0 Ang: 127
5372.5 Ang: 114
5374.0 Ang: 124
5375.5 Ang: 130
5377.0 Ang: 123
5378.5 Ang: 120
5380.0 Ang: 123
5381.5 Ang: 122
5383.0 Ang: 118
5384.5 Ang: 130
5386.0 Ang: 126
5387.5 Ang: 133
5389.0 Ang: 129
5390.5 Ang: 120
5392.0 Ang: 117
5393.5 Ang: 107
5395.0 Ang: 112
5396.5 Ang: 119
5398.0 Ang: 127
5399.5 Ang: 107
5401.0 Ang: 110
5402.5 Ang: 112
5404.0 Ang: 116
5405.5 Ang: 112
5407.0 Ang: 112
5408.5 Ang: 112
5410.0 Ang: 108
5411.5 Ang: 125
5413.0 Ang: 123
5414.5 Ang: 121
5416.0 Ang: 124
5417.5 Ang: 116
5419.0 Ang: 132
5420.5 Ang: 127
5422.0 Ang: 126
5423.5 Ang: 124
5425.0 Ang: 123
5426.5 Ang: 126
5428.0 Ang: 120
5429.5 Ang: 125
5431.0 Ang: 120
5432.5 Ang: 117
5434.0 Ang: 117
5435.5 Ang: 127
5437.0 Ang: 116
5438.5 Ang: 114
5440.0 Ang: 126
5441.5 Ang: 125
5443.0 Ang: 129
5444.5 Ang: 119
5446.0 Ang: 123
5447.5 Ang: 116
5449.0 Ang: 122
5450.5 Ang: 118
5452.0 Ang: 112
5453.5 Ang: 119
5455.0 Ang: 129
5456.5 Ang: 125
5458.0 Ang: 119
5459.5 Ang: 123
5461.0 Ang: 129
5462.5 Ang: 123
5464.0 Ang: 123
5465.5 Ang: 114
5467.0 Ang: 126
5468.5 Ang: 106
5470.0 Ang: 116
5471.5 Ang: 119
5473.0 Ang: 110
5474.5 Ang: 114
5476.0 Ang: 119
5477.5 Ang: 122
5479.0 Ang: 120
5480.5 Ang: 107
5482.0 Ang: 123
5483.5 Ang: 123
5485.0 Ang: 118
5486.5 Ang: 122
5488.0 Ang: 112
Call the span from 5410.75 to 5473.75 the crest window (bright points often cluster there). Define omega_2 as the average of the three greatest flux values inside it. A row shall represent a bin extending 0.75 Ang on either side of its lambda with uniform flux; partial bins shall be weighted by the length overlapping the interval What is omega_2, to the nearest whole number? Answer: 130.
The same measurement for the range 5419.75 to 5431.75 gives 126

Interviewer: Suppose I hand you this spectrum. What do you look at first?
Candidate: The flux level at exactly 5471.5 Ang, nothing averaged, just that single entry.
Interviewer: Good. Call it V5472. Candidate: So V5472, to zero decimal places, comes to 119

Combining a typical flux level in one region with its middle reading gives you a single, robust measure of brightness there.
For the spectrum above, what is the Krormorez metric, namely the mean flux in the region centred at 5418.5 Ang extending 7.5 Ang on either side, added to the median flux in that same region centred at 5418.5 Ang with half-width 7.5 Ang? 248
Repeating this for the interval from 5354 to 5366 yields 258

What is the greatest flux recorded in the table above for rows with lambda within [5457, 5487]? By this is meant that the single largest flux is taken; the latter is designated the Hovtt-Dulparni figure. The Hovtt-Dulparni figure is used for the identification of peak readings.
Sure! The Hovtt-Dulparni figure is 129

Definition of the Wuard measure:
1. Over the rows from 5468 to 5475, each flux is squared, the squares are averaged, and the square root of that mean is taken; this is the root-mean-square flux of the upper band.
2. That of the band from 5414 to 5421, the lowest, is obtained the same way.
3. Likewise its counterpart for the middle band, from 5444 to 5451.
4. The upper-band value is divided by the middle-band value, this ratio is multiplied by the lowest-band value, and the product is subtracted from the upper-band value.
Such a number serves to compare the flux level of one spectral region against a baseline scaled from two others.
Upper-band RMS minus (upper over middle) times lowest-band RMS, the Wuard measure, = -4.2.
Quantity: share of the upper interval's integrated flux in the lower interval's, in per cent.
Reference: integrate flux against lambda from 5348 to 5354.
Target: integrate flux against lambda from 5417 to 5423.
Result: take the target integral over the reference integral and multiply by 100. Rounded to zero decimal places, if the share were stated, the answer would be 103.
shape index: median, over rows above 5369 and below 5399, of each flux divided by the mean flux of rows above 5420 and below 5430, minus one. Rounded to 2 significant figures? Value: -0.015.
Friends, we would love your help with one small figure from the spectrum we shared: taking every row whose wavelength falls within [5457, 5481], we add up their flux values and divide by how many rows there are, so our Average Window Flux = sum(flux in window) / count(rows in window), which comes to 118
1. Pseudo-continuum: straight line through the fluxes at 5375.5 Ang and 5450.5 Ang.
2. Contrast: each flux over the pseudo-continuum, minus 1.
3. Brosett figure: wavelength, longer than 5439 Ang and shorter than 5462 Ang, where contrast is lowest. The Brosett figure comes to 5452.0 Ang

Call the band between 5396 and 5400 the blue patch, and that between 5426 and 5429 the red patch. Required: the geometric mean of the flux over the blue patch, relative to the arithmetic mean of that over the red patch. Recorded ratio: 0.95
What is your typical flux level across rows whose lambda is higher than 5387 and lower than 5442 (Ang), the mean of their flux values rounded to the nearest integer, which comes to 120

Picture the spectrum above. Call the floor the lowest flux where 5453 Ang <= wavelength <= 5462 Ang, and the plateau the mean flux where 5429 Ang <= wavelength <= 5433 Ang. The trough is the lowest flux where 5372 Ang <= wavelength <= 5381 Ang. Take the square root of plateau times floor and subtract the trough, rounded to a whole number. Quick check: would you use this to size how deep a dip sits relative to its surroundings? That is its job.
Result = 6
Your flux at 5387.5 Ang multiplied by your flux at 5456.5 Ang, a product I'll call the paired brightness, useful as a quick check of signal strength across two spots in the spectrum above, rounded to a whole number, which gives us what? 16625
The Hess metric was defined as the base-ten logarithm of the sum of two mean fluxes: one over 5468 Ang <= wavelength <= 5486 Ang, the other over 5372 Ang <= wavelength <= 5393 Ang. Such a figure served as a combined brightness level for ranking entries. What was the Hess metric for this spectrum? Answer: 2.38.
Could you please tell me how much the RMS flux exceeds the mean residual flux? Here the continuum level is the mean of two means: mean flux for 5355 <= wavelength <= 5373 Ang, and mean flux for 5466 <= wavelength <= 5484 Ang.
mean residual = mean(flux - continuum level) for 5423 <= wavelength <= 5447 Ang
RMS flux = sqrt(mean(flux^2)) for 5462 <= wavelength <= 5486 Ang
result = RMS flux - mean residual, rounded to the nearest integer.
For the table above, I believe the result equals 117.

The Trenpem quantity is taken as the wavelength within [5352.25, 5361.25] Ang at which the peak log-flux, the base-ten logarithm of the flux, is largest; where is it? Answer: 5359.0 Ang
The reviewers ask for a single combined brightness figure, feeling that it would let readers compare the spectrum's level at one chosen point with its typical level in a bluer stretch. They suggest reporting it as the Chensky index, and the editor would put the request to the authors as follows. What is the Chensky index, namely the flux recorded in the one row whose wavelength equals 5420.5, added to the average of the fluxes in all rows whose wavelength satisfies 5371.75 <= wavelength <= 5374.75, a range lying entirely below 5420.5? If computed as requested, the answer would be 246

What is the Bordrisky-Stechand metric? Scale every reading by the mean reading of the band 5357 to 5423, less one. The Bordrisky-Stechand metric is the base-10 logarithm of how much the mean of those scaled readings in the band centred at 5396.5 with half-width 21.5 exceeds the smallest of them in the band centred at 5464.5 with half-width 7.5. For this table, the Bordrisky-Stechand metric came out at -0.97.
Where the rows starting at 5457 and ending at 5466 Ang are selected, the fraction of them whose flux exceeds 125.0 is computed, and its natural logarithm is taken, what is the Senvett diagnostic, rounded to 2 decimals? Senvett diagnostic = -1.79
